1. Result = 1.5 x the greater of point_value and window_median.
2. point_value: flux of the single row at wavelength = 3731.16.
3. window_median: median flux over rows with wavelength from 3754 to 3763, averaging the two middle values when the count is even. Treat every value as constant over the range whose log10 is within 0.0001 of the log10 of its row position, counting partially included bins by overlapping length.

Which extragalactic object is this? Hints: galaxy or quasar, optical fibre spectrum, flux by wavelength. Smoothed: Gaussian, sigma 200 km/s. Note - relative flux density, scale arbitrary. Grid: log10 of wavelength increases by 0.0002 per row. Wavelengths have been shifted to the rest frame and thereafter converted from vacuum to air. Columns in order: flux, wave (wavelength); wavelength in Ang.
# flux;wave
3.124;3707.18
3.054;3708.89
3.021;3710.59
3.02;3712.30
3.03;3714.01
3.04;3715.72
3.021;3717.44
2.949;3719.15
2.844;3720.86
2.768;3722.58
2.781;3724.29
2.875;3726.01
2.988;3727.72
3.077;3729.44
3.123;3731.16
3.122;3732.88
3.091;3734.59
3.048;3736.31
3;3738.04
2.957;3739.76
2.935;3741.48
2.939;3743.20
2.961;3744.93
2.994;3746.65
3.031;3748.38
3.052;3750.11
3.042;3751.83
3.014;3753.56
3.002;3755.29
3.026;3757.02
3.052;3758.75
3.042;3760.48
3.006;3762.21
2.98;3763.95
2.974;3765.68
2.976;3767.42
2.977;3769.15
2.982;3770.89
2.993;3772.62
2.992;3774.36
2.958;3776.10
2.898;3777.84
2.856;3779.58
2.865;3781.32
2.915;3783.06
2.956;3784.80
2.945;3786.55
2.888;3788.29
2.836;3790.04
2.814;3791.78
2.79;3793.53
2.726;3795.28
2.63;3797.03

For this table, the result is 4.68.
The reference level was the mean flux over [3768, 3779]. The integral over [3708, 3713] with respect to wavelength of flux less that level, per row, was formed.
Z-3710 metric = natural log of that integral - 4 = -5.1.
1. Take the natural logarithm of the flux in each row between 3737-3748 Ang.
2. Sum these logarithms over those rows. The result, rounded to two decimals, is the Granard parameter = 6.52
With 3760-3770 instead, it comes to 6.58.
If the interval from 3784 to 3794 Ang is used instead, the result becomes 6.33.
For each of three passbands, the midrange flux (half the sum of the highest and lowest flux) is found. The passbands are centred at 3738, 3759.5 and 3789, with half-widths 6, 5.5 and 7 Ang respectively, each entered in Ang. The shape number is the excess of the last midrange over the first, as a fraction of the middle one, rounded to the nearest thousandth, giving -0.062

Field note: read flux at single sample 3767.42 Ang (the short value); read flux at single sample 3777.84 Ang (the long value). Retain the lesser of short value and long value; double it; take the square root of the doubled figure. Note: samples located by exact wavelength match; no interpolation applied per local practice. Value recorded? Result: 2.407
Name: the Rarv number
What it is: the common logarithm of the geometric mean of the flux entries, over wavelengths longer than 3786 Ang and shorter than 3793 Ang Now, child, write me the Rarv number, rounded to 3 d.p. 0.458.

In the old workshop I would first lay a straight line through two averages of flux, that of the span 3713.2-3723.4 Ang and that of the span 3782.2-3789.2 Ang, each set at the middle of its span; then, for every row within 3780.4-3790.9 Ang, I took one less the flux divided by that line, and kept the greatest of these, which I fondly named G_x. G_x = 0.030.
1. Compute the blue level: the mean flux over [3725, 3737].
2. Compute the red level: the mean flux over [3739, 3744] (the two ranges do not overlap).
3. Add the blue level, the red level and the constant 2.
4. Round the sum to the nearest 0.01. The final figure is 7.99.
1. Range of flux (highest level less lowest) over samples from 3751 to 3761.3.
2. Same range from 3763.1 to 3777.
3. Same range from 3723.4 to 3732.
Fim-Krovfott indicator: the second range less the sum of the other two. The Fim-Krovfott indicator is -0.36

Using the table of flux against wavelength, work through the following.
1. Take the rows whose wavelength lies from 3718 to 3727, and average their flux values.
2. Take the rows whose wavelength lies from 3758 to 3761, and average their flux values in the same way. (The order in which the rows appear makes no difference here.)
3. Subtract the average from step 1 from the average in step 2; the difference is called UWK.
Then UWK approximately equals 0.20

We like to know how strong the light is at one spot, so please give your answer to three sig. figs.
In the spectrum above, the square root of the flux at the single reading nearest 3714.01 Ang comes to 1.74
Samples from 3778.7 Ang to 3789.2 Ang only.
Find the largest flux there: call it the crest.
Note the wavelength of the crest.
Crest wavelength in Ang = 3784.80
